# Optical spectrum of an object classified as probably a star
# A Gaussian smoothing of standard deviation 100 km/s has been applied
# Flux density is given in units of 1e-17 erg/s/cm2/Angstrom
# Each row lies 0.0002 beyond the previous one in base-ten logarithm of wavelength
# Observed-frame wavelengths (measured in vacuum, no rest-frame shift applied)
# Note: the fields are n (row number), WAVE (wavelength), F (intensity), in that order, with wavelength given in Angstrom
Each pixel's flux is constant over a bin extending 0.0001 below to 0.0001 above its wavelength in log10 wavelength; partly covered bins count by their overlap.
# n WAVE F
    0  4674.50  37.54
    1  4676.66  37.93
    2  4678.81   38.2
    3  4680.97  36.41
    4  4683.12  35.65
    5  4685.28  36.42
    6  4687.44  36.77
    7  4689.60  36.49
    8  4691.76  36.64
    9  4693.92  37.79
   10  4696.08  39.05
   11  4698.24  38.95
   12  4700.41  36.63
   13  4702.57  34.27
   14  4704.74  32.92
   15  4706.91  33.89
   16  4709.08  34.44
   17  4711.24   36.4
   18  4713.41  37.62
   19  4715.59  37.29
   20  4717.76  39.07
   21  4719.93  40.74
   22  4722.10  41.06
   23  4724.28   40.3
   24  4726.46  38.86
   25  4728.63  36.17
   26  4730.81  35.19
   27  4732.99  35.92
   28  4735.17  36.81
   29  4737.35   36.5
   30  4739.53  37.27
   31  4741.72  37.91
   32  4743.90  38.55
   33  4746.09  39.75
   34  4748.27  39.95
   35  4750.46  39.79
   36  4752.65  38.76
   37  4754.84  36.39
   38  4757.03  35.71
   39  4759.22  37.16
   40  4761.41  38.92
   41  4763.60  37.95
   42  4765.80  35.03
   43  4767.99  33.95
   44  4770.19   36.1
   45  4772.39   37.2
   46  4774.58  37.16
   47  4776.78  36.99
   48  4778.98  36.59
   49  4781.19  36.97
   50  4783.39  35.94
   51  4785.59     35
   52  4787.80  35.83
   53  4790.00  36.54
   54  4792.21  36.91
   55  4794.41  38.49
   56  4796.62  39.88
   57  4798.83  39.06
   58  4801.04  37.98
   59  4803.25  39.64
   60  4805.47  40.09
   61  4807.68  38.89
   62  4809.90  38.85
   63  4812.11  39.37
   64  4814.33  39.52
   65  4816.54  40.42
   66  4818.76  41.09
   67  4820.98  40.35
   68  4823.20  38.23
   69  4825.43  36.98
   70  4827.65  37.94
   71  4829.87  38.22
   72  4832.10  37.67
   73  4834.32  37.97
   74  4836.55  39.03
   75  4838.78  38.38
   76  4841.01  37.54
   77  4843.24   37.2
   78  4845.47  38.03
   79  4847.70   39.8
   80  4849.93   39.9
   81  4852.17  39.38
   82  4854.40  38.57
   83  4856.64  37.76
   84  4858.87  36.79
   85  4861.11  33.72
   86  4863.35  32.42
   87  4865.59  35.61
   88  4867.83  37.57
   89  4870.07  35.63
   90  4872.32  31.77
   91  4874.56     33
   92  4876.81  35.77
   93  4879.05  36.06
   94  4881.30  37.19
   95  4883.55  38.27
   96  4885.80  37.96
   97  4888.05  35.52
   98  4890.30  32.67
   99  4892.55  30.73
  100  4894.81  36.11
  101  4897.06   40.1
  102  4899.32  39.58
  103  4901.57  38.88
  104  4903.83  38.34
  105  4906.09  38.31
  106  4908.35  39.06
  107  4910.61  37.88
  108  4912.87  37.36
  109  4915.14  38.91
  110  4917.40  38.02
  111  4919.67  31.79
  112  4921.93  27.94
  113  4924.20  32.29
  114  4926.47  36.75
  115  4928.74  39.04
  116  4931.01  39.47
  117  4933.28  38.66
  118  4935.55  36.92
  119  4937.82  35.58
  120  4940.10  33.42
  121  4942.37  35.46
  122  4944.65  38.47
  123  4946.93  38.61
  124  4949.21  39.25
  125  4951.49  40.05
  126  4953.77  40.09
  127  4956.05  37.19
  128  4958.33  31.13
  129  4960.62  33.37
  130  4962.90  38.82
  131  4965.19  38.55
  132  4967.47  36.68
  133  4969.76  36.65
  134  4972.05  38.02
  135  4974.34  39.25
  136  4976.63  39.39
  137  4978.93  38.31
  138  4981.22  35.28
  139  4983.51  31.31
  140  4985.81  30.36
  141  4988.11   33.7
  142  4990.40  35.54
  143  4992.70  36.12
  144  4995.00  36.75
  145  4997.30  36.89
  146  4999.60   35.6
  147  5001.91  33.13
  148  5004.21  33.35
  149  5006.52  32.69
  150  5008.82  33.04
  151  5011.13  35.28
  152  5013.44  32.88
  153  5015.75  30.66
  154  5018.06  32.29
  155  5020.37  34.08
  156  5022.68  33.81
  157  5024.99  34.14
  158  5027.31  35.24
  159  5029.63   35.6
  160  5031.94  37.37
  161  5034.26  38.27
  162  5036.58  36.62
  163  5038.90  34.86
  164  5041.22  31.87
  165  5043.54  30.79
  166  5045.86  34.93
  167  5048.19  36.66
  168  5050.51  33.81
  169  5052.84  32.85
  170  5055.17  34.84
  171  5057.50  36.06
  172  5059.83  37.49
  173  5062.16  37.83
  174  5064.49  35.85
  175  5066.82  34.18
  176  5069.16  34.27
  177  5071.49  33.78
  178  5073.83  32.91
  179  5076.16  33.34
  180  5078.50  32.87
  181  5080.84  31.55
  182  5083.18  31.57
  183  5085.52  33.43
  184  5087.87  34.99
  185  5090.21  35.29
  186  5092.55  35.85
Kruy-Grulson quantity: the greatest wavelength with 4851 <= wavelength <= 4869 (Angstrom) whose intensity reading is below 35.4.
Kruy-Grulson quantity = 4863.35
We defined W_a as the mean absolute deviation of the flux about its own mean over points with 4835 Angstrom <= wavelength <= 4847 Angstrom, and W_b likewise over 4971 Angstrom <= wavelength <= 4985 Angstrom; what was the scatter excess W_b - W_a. 1.9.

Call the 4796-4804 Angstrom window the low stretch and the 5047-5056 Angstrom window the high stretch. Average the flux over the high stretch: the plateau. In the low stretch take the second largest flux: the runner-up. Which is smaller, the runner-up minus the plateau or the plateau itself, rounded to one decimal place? 5.1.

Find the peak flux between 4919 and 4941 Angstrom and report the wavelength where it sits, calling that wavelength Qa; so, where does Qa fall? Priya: 4931.01 Angstrom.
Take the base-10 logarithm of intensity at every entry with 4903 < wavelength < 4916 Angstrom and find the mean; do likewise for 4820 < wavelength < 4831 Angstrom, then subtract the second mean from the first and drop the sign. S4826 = 0.000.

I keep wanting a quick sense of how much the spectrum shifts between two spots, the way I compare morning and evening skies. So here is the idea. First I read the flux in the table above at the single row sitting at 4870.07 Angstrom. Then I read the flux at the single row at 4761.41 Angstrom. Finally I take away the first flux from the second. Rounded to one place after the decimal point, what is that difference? 3.3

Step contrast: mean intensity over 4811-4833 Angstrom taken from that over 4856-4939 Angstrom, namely -2.8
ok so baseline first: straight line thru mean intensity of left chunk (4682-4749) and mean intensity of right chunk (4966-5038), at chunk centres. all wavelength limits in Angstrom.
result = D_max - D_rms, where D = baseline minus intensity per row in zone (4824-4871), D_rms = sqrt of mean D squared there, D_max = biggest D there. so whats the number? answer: 1.63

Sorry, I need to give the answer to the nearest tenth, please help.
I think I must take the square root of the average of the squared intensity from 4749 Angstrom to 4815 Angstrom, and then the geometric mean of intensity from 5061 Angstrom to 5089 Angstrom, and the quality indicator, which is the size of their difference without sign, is 3.8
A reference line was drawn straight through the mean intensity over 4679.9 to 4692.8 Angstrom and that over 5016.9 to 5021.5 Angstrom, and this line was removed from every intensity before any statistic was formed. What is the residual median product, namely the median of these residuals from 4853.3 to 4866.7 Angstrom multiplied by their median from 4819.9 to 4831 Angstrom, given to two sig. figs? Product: 4.7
